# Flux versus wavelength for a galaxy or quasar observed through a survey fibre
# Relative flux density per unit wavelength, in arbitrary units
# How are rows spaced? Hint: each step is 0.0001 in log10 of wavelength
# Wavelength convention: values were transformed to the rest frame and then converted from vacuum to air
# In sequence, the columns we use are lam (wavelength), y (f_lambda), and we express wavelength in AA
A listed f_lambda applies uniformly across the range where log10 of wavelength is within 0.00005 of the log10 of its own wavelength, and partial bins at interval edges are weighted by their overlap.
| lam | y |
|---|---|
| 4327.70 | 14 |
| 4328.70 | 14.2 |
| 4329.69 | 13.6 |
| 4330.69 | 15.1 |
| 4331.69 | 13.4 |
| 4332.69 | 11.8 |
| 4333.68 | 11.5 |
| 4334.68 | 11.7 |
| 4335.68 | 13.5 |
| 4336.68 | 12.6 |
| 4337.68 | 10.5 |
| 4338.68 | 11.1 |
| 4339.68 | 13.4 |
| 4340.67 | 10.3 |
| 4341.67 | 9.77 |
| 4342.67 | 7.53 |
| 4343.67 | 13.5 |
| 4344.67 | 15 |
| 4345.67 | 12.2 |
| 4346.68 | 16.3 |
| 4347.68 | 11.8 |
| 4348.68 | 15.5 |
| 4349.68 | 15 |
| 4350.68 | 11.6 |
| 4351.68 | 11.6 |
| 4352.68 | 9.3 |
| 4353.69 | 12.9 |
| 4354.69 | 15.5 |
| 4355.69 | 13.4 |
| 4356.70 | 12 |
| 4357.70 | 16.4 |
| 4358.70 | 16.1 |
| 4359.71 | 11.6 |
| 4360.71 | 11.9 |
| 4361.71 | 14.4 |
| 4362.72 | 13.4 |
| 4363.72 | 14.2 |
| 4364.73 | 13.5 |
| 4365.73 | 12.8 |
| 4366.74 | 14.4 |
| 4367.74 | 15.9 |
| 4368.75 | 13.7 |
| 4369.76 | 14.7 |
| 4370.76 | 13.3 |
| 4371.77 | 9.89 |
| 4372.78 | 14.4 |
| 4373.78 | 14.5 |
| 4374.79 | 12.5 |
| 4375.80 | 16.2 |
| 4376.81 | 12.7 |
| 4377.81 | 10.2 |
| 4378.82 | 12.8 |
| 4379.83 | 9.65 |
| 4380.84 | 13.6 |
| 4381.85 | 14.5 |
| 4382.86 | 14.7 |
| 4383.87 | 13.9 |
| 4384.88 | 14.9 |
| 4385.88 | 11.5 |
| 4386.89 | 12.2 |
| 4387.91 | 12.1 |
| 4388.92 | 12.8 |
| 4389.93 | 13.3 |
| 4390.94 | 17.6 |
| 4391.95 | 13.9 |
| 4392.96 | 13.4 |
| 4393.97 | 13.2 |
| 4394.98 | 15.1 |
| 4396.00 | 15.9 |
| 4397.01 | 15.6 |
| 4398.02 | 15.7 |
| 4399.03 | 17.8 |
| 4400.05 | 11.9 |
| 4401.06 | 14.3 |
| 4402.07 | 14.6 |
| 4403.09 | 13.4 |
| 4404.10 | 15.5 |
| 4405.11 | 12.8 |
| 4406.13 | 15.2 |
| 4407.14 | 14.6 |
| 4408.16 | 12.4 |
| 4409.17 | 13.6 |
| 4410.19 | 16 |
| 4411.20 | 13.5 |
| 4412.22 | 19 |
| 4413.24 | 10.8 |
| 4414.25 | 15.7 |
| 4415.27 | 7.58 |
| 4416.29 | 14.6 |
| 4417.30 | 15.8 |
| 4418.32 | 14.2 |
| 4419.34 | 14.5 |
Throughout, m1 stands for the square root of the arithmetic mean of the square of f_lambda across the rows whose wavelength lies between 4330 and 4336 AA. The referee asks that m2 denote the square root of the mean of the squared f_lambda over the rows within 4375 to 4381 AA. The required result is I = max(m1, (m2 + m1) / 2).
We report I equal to 12.9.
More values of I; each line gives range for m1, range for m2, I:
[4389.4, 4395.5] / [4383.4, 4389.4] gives 14.5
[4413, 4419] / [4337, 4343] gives 13.4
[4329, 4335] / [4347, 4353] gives 12.9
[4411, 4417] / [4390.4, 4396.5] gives 14.5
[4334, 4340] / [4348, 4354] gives 12.5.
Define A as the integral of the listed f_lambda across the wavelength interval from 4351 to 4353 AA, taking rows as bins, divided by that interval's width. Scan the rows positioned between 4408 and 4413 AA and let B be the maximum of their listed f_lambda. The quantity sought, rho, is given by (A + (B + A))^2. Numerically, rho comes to 1629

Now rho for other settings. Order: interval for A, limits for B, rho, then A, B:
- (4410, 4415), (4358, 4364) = 2049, 14.6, 16.1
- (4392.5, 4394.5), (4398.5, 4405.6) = 1979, 13.3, 17.8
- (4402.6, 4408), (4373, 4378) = 1987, 14.2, 16.2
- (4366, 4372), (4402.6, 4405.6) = 1854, 13.8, 15.5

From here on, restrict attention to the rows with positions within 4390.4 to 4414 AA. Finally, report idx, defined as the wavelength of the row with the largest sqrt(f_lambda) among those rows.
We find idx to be 4412.22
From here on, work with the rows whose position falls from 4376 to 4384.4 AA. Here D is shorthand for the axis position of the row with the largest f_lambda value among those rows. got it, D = 4382.86 AA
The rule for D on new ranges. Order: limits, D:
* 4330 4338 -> 4330.69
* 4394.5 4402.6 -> 4399.03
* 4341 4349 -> 4346.68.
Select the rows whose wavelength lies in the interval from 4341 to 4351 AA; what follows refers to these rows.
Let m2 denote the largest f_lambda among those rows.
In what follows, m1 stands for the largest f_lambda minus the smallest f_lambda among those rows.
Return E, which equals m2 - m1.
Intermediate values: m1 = 9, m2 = 16.3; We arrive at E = 8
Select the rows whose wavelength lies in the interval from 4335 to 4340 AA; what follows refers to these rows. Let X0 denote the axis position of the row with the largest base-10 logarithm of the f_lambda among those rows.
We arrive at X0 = 4335.68 AA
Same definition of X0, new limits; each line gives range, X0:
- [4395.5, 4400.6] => 4399.03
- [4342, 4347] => 4346.68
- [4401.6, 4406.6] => 4404.10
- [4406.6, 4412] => 4410.19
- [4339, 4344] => 4343.67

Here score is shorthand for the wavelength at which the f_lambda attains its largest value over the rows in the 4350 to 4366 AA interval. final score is 4357.70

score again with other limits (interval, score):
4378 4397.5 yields 4390.94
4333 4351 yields 4346.68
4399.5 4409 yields 4404.10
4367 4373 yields 4367.74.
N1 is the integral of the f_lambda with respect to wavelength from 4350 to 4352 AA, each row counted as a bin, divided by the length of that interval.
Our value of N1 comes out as 11.9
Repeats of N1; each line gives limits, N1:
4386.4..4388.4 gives 12.1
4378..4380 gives 11.3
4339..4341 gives 12.0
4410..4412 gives 15.2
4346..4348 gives 14.0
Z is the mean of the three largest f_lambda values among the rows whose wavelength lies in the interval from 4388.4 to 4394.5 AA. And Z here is 15.0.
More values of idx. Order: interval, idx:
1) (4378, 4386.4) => 4384.88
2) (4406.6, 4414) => 4412.22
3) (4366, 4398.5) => 4390.94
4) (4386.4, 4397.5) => 4390.94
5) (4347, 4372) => 4357.70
